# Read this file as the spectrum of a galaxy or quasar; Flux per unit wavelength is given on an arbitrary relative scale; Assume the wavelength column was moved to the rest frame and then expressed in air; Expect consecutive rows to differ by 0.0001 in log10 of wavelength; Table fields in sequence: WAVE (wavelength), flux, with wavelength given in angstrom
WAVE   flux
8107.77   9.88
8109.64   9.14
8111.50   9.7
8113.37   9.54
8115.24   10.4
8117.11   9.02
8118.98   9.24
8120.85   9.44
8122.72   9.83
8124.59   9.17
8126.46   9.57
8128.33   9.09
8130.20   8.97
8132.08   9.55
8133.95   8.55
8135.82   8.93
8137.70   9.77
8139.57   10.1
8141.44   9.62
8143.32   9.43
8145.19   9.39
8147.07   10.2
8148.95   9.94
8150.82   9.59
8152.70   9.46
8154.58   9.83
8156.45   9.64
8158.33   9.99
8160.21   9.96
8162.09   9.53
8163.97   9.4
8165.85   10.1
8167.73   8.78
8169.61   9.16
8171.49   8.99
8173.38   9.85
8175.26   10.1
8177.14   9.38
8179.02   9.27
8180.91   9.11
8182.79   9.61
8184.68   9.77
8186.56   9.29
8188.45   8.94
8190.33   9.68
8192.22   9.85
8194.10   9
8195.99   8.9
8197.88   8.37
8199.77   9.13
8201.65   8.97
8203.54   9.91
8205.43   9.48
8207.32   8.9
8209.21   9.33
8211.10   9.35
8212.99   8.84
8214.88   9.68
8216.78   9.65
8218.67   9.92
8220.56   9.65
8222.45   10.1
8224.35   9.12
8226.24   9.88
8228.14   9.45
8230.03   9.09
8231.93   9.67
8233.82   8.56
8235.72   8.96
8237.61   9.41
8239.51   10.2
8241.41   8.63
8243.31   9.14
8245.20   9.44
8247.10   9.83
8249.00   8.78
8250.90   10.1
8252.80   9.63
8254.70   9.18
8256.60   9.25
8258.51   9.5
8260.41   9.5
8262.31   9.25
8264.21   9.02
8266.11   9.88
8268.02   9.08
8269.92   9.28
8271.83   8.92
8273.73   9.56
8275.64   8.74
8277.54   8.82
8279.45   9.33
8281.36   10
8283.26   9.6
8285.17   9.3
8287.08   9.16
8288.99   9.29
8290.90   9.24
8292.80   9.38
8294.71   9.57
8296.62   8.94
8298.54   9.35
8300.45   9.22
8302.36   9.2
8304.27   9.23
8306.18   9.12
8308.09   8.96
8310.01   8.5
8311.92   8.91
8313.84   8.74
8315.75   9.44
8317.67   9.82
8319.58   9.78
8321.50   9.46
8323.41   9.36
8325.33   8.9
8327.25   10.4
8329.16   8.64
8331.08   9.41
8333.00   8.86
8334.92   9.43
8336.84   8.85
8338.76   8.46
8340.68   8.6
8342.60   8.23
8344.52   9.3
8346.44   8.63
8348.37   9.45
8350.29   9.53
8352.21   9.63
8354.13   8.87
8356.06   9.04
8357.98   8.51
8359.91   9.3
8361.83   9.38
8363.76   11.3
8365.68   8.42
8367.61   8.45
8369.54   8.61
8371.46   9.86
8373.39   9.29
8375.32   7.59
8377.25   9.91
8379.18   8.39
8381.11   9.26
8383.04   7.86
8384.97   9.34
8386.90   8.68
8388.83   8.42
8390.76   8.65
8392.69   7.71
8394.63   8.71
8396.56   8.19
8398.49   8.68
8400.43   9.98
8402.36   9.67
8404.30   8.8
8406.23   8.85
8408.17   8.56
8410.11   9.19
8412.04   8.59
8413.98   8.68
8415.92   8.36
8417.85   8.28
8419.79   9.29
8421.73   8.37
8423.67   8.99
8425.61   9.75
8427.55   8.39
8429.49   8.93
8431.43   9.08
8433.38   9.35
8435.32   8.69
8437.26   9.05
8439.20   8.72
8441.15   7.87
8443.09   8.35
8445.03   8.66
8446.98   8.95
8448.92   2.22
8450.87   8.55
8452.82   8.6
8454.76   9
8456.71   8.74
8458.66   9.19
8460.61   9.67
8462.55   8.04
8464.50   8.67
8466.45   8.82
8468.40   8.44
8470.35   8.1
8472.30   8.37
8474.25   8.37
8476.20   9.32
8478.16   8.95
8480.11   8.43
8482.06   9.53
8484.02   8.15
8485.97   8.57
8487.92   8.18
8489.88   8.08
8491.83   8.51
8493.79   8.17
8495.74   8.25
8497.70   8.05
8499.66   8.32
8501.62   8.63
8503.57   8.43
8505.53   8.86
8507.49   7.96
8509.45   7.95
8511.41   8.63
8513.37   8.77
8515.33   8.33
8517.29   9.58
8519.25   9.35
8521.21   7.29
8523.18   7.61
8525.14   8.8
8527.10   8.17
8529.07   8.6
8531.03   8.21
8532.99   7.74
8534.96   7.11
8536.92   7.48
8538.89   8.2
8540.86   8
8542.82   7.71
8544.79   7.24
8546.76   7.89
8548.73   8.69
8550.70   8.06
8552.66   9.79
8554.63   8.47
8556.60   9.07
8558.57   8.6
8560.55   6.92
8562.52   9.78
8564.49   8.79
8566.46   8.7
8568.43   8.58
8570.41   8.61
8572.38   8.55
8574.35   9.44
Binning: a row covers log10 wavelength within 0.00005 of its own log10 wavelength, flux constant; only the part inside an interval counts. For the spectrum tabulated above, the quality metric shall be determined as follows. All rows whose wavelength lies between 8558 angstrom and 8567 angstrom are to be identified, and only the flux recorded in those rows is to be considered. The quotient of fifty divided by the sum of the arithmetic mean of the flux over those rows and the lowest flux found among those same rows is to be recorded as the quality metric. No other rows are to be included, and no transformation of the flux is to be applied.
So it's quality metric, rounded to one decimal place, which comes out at 3.2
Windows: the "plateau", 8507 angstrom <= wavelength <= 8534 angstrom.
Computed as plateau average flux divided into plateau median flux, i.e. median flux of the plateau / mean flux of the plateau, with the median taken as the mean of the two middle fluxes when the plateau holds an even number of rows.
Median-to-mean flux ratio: 0.99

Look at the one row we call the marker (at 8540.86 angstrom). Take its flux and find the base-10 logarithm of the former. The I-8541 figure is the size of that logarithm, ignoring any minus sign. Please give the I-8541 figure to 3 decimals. 0.903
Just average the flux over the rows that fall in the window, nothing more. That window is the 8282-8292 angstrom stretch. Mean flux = 9.3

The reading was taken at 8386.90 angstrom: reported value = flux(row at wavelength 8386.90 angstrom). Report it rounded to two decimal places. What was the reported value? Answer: 8.68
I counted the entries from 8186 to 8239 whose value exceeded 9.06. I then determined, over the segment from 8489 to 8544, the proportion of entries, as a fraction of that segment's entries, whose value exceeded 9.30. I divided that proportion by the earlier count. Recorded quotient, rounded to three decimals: 0.004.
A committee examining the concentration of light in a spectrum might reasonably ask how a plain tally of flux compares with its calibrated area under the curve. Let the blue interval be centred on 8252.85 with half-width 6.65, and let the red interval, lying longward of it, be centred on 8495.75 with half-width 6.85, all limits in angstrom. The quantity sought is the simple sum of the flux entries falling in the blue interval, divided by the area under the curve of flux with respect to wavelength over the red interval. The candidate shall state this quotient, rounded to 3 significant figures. 0.584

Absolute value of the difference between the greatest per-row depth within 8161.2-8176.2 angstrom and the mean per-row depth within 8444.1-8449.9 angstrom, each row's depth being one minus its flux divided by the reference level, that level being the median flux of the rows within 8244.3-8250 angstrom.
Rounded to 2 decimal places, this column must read 0.23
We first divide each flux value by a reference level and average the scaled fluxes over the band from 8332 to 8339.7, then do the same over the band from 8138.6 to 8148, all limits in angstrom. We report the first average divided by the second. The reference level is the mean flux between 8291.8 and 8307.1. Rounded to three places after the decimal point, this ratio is 0.913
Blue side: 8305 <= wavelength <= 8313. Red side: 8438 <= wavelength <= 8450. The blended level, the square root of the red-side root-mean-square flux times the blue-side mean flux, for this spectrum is 8.3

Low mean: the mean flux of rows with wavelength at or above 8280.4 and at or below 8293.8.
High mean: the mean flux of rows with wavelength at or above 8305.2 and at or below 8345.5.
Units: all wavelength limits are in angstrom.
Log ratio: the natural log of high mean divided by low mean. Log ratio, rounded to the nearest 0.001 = -0.035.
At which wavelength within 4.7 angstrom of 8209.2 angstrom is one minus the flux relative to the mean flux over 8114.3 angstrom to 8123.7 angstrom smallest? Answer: 8205.43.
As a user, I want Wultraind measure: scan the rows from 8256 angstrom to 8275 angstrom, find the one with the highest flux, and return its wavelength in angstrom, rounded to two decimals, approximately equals 8266.11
